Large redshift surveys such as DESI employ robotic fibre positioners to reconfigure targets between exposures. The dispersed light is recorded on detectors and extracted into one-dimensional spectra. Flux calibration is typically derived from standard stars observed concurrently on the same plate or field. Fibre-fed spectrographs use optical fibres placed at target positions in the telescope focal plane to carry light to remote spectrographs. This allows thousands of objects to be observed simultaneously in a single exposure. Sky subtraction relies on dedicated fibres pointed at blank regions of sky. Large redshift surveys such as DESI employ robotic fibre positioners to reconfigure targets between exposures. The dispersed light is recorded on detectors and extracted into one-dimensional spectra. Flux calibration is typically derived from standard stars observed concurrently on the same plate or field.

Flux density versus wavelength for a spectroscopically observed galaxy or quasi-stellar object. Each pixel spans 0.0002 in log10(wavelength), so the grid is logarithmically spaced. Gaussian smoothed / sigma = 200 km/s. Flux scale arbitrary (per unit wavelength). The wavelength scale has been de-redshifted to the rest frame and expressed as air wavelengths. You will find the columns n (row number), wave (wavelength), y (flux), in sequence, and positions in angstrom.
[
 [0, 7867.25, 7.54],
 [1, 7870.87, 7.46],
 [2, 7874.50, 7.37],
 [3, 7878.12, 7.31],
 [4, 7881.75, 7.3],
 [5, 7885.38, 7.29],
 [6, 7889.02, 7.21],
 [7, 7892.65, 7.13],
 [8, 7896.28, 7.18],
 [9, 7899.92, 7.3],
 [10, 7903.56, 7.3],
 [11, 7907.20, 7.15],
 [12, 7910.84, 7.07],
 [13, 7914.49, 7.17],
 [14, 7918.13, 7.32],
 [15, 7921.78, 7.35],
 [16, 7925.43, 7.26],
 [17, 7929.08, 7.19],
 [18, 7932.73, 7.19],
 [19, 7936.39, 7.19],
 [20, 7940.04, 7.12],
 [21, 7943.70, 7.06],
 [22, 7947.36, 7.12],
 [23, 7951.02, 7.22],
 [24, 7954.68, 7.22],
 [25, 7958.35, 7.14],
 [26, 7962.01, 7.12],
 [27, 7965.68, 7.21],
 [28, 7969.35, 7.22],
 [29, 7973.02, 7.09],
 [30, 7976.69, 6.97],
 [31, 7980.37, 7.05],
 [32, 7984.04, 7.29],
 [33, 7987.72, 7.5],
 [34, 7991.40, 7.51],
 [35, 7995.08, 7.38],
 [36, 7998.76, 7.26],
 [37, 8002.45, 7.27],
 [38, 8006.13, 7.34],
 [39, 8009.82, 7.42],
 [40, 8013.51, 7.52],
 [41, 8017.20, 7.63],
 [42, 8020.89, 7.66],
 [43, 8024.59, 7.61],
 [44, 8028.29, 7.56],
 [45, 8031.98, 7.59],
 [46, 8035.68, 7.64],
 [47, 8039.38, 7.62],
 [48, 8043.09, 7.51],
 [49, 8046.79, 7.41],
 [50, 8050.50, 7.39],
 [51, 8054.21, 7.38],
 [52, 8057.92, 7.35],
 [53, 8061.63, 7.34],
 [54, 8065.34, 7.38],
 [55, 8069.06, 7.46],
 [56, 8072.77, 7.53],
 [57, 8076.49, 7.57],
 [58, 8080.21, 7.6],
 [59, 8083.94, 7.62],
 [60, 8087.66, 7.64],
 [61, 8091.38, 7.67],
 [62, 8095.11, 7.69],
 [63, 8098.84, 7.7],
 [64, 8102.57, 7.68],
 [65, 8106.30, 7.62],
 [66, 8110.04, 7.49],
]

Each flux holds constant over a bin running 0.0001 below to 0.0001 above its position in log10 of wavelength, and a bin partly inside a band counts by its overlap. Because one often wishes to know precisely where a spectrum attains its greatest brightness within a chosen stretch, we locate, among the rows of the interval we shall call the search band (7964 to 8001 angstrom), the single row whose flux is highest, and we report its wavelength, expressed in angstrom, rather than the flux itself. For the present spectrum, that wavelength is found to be 7991.40 angstrom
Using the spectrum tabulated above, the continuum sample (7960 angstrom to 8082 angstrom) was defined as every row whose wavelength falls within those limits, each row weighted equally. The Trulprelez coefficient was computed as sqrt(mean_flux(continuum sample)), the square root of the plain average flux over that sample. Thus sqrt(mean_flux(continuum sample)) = 2.72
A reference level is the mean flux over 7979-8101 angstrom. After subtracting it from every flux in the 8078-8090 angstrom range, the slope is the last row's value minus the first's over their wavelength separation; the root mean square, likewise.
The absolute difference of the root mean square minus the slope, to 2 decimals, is 0.13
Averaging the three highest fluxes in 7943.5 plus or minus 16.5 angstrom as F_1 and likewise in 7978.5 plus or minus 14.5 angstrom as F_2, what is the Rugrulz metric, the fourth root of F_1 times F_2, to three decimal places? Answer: 2.706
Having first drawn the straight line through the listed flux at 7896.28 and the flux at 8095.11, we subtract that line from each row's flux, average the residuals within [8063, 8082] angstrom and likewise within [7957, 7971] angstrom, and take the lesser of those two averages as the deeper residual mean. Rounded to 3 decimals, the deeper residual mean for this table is -0.181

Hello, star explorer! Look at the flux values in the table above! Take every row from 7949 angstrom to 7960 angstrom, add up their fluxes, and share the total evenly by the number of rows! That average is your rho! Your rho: 7.19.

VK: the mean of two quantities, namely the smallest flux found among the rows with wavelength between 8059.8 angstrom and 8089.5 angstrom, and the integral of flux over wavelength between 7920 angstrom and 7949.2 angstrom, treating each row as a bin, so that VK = 109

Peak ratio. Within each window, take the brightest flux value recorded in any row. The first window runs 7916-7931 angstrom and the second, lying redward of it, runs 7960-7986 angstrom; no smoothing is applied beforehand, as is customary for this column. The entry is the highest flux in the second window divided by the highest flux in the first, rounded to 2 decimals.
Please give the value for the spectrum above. 0.99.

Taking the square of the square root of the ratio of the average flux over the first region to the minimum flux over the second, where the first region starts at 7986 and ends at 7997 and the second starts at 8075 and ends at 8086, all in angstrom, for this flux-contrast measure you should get 0.986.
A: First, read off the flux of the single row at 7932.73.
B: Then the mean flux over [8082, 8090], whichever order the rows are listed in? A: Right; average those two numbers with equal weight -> 7.41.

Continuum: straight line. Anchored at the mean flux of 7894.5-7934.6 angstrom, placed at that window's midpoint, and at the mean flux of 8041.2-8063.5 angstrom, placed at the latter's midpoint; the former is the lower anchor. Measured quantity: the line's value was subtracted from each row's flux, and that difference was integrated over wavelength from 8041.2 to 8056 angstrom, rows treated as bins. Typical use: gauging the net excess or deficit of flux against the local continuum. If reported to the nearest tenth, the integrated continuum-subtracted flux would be 0.5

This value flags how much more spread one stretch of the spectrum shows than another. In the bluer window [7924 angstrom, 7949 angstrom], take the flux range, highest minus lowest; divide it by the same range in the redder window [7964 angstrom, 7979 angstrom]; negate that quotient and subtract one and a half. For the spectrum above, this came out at -2.3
